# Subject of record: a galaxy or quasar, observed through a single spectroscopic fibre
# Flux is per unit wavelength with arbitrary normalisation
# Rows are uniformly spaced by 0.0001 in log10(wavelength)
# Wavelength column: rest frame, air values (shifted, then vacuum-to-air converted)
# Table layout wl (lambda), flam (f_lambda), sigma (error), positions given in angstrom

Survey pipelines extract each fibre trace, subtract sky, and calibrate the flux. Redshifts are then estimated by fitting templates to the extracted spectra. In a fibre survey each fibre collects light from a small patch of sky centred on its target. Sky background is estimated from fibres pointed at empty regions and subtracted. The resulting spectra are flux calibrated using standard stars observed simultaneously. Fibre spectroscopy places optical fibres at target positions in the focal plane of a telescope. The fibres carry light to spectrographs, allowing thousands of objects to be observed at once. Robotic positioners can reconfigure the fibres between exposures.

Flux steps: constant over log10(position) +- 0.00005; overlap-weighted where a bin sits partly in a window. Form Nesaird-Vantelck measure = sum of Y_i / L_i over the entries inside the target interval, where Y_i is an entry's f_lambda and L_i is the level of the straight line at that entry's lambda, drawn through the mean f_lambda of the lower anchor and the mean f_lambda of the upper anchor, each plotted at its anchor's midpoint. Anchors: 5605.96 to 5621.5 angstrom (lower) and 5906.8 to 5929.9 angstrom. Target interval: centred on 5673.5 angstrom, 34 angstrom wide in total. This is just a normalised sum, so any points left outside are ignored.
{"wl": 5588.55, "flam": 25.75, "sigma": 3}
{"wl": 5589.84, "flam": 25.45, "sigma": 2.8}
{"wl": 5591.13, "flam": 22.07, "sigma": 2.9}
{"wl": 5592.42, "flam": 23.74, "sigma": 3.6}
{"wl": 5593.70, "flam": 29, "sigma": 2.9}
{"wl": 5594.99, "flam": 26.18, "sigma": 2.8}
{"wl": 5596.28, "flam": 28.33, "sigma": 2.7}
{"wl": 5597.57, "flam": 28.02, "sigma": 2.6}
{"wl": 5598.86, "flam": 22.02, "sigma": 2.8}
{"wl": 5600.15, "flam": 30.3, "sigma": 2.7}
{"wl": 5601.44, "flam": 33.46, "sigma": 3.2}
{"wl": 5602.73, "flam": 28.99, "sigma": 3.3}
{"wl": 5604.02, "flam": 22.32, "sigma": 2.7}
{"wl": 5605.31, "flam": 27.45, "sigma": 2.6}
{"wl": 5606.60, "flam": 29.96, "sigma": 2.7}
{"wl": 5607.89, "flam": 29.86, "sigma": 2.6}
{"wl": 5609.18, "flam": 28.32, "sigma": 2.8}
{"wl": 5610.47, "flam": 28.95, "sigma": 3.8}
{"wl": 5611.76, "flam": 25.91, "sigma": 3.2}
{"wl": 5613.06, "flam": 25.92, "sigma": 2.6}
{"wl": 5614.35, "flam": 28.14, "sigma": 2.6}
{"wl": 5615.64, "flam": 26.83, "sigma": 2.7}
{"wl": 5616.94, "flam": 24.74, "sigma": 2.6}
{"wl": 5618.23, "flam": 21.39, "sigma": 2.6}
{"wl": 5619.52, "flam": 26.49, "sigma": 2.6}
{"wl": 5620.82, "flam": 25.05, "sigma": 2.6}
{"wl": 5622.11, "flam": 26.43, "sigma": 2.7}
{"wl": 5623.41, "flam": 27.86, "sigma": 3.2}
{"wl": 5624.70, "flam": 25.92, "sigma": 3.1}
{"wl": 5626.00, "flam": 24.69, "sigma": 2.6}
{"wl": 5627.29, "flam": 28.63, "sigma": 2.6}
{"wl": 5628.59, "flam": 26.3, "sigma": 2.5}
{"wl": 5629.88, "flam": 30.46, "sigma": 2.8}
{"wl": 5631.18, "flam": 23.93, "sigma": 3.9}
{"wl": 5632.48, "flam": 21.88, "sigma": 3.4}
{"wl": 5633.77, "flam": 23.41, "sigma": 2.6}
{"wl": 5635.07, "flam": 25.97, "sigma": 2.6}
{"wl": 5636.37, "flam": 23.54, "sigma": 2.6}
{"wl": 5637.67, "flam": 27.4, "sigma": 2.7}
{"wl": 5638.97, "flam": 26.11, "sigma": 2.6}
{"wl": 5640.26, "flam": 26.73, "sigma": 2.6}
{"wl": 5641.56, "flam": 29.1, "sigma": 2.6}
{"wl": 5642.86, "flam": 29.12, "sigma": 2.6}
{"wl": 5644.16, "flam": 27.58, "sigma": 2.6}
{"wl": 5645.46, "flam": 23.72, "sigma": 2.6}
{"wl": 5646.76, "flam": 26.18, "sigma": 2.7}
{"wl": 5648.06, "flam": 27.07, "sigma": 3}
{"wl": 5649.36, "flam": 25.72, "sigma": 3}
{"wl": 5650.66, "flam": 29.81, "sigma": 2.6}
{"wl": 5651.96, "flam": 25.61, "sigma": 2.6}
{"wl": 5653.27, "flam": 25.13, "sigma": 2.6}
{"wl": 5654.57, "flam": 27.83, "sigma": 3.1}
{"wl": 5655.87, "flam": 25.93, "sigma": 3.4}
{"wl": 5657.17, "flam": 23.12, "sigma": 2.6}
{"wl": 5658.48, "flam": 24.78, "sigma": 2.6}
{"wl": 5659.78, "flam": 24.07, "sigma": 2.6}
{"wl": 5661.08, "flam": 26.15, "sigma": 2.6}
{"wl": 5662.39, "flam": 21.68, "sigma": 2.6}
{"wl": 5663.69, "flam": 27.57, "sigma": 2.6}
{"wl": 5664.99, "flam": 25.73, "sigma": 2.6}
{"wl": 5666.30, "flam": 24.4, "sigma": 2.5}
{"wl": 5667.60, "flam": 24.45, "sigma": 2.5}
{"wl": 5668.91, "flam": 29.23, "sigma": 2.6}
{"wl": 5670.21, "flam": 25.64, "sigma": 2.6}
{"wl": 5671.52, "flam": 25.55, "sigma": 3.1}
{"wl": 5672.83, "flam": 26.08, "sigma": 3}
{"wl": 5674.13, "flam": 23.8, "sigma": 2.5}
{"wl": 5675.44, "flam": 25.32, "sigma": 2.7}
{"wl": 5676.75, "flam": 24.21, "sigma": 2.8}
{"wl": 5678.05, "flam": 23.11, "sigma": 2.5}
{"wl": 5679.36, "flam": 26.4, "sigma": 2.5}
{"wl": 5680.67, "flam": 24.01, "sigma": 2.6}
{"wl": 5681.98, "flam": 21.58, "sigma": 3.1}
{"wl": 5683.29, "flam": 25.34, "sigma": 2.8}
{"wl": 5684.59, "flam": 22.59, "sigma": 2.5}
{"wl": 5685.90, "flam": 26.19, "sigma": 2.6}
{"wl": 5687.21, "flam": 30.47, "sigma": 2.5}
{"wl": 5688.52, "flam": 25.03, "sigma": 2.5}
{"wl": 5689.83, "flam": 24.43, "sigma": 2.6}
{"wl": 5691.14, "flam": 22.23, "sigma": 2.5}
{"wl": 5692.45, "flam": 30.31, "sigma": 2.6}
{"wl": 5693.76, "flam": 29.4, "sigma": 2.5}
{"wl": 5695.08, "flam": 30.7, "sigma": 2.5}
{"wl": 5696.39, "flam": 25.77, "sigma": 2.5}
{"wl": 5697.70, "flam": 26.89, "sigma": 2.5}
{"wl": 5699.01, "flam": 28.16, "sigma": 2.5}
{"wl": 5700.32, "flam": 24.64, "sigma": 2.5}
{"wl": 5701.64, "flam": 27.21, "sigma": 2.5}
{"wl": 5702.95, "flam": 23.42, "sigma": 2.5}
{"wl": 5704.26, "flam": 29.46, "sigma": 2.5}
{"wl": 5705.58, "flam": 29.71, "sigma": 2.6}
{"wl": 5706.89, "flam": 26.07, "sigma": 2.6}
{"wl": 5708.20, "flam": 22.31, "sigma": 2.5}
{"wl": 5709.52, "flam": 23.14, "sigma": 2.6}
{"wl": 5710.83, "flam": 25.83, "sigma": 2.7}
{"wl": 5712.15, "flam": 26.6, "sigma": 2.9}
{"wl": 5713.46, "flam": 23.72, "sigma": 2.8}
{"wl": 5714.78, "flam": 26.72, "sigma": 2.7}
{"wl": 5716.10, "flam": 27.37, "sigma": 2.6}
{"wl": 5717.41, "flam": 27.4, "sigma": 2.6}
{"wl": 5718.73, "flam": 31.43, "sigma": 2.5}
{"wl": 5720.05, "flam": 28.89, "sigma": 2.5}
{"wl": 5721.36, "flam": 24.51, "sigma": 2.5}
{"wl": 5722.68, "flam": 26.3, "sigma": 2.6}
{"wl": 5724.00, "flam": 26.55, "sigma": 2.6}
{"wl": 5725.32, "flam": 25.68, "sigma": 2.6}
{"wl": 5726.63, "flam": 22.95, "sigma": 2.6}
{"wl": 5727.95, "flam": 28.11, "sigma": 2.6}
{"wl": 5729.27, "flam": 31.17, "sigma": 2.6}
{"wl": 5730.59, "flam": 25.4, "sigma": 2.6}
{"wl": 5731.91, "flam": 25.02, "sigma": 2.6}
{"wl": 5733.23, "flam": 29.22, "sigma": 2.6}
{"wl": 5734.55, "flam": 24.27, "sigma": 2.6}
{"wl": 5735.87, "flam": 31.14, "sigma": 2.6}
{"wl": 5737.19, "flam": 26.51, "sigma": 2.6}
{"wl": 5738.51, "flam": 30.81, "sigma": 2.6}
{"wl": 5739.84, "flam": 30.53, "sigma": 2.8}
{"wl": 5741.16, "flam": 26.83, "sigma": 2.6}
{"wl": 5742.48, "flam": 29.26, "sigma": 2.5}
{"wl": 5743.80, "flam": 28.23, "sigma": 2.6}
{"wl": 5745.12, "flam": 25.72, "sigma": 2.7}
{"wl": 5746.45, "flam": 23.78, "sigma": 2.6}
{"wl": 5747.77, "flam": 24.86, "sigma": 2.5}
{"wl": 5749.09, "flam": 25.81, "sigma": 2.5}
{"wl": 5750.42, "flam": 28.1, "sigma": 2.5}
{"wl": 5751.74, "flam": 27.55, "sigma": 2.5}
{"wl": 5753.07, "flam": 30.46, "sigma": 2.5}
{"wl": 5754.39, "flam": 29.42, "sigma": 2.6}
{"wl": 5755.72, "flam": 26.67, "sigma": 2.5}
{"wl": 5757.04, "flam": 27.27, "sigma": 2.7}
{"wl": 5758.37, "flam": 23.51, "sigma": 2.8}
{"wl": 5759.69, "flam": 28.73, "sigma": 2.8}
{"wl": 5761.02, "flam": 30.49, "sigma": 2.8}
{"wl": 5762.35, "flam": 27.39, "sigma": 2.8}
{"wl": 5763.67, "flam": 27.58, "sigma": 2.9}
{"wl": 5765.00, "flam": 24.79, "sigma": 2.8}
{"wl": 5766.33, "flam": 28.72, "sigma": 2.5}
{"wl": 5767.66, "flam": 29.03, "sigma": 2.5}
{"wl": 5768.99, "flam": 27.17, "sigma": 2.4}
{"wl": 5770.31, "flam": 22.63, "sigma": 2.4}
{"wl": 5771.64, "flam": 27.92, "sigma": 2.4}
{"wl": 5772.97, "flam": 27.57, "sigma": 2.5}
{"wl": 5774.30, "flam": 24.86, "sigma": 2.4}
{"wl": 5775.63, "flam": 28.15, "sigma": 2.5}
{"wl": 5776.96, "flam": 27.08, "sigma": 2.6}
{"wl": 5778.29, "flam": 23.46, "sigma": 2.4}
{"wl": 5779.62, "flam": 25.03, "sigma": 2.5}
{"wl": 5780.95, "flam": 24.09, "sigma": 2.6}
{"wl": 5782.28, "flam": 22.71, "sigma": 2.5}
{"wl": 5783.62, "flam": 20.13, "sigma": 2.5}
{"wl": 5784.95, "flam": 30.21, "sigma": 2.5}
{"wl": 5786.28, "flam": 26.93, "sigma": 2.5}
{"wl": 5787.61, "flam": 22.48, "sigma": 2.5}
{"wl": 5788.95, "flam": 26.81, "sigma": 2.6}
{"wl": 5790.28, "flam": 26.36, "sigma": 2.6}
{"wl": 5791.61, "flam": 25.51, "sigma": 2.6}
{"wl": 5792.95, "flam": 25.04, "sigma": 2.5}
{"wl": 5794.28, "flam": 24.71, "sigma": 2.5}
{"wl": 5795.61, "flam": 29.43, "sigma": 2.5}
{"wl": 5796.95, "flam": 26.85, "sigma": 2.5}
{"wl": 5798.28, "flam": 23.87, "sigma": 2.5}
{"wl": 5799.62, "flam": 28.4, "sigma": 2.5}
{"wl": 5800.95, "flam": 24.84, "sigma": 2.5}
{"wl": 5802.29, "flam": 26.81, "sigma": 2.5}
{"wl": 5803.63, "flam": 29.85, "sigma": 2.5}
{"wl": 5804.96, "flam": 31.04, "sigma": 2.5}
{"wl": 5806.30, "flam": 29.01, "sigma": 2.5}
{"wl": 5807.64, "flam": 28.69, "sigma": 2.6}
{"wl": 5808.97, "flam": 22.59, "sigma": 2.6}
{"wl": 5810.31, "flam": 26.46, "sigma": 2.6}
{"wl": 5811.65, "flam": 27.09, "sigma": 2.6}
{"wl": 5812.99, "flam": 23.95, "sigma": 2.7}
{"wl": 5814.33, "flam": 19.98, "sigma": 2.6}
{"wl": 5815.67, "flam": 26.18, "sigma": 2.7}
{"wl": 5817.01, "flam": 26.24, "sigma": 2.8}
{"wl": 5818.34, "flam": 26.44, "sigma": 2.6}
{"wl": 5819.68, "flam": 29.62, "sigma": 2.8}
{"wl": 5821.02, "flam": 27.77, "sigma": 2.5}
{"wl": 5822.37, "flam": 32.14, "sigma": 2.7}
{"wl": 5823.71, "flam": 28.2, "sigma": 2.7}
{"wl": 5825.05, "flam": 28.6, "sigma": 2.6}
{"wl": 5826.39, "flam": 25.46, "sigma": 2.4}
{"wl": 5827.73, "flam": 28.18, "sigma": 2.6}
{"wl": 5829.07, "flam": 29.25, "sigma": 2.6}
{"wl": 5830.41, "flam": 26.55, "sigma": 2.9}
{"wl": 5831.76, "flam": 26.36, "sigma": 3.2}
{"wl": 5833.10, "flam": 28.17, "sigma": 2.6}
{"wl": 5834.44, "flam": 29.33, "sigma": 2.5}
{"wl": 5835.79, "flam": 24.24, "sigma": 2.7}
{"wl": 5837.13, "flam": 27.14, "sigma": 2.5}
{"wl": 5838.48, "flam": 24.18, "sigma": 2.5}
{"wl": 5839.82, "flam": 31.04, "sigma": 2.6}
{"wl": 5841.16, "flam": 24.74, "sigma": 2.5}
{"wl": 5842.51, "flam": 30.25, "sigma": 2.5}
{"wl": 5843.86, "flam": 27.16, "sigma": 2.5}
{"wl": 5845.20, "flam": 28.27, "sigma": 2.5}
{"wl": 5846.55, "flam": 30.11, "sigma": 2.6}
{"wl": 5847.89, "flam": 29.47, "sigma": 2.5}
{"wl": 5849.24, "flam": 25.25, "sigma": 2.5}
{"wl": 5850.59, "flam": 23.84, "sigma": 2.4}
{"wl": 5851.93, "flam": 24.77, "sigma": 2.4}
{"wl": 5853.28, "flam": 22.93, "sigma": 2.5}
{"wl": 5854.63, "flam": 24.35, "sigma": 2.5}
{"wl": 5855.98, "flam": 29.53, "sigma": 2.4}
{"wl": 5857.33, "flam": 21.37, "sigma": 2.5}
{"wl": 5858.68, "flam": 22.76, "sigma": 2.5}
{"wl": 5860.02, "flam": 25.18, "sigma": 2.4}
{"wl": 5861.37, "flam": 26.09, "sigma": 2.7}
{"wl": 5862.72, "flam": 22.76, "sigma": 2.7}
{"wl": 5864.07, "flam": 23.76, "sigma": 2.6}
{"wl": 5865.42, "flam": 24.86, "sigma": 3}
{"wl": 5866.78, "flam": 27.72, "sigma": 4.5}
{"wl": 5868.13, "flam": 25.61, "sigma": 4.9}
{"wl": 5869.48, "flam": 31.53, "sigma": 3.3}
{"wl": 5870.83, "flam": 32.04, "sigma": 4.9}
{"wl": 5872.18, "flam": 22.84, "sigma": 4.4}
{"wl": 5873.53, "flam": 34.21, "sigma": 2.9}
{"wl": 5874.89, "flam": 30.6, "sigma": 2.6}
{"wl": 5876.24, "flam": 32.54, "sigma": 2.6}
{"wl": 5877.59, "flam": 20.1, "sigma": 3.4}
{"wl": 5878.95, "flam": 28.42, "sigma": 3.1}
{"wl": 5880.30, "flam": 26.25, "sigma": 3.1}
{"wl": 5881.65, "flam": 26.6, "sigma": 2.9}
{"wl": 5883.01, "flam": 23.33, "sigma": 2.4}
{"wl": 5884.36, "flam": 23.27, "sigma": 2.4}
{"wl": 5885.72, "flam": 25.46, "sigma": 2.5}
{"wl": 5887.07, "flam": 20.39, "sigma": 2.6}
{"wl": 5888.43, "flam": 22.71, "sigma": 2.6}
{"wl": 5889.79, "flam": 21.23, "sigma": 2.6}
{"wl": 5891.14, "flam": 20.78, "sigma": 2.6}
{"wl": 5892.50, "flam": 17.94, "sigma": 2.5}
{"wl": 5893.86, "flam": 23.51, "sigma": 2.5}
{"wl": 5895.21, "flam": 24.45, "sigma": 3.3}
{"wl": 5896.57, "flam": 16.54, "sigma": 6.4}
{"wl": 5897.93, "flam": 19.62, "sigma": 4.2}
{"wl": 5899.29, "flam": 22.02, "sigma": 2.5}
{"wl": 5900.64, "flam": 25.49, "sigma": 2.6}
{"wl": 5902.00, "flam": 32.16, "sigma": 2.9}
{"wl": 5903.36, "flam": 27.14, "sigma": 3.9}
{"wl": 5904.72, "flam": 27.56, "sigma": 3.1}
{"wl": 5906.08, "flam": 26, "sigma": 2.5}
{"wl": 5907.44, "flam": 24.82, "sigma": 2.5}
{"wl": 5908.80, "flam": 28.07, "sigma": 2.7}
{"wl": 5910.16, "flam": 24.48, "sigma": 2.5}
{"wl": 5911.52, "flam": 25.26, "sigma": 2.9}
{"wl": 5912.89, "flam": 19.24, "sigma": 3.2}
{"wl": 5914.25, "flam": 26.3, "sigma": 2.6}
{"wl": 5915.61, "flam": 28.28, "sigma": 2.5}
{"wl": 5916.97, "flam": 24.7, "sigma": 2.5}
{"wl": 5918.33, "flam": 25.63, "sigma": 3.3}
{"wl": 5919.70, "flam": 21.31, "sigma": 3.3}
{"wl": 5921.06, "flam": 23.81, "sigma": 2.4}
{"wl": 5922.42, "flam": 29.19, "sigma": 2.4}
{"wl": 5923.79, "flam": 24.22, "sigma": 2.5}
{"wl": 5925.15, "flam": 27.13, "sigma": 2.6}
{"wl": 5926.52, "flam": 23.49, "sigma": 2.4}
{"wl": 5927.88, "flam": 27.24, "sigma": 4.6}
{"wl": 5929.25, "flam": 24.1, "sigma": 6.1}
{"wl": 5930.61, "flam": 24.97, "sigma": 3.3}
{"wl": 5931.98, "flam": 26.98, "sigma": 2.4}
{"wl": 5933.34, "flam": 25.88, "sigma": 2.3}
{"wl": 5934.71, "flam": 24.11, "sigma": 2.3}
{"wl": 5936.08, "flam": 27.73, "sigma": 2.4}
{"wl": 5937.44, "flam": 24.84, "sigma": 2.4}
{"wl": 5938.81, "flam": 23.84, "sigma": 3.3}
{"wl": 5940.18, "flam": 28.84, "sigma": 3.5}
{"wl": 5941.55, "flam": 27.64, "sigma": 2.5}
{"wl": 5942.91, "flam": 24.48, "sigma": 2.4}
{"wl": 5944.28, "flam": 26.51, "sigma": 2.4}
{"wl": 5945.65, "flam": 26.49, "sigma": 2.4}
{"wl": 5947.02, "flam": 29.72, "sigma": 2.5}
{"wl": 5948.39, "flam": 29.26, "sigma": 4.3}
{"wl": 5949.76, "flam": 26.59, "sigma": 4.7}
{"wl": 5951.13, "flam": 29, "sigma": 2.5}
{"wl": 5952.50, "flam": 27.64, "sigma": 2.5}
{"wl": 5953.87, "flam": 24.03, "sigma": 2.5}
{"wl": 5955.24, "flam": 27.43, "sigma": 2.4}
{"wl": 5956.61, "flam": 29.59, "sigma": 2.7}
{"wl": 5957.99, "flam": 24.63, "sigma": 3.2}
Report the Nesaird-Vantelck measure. 24.6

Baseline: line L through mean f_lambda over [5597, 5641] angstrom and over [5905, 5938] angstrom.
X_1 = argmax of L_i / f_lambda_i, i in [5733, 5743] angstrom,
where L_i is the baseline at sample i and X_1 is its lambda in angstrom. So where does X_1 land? 5734.55 angstrom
